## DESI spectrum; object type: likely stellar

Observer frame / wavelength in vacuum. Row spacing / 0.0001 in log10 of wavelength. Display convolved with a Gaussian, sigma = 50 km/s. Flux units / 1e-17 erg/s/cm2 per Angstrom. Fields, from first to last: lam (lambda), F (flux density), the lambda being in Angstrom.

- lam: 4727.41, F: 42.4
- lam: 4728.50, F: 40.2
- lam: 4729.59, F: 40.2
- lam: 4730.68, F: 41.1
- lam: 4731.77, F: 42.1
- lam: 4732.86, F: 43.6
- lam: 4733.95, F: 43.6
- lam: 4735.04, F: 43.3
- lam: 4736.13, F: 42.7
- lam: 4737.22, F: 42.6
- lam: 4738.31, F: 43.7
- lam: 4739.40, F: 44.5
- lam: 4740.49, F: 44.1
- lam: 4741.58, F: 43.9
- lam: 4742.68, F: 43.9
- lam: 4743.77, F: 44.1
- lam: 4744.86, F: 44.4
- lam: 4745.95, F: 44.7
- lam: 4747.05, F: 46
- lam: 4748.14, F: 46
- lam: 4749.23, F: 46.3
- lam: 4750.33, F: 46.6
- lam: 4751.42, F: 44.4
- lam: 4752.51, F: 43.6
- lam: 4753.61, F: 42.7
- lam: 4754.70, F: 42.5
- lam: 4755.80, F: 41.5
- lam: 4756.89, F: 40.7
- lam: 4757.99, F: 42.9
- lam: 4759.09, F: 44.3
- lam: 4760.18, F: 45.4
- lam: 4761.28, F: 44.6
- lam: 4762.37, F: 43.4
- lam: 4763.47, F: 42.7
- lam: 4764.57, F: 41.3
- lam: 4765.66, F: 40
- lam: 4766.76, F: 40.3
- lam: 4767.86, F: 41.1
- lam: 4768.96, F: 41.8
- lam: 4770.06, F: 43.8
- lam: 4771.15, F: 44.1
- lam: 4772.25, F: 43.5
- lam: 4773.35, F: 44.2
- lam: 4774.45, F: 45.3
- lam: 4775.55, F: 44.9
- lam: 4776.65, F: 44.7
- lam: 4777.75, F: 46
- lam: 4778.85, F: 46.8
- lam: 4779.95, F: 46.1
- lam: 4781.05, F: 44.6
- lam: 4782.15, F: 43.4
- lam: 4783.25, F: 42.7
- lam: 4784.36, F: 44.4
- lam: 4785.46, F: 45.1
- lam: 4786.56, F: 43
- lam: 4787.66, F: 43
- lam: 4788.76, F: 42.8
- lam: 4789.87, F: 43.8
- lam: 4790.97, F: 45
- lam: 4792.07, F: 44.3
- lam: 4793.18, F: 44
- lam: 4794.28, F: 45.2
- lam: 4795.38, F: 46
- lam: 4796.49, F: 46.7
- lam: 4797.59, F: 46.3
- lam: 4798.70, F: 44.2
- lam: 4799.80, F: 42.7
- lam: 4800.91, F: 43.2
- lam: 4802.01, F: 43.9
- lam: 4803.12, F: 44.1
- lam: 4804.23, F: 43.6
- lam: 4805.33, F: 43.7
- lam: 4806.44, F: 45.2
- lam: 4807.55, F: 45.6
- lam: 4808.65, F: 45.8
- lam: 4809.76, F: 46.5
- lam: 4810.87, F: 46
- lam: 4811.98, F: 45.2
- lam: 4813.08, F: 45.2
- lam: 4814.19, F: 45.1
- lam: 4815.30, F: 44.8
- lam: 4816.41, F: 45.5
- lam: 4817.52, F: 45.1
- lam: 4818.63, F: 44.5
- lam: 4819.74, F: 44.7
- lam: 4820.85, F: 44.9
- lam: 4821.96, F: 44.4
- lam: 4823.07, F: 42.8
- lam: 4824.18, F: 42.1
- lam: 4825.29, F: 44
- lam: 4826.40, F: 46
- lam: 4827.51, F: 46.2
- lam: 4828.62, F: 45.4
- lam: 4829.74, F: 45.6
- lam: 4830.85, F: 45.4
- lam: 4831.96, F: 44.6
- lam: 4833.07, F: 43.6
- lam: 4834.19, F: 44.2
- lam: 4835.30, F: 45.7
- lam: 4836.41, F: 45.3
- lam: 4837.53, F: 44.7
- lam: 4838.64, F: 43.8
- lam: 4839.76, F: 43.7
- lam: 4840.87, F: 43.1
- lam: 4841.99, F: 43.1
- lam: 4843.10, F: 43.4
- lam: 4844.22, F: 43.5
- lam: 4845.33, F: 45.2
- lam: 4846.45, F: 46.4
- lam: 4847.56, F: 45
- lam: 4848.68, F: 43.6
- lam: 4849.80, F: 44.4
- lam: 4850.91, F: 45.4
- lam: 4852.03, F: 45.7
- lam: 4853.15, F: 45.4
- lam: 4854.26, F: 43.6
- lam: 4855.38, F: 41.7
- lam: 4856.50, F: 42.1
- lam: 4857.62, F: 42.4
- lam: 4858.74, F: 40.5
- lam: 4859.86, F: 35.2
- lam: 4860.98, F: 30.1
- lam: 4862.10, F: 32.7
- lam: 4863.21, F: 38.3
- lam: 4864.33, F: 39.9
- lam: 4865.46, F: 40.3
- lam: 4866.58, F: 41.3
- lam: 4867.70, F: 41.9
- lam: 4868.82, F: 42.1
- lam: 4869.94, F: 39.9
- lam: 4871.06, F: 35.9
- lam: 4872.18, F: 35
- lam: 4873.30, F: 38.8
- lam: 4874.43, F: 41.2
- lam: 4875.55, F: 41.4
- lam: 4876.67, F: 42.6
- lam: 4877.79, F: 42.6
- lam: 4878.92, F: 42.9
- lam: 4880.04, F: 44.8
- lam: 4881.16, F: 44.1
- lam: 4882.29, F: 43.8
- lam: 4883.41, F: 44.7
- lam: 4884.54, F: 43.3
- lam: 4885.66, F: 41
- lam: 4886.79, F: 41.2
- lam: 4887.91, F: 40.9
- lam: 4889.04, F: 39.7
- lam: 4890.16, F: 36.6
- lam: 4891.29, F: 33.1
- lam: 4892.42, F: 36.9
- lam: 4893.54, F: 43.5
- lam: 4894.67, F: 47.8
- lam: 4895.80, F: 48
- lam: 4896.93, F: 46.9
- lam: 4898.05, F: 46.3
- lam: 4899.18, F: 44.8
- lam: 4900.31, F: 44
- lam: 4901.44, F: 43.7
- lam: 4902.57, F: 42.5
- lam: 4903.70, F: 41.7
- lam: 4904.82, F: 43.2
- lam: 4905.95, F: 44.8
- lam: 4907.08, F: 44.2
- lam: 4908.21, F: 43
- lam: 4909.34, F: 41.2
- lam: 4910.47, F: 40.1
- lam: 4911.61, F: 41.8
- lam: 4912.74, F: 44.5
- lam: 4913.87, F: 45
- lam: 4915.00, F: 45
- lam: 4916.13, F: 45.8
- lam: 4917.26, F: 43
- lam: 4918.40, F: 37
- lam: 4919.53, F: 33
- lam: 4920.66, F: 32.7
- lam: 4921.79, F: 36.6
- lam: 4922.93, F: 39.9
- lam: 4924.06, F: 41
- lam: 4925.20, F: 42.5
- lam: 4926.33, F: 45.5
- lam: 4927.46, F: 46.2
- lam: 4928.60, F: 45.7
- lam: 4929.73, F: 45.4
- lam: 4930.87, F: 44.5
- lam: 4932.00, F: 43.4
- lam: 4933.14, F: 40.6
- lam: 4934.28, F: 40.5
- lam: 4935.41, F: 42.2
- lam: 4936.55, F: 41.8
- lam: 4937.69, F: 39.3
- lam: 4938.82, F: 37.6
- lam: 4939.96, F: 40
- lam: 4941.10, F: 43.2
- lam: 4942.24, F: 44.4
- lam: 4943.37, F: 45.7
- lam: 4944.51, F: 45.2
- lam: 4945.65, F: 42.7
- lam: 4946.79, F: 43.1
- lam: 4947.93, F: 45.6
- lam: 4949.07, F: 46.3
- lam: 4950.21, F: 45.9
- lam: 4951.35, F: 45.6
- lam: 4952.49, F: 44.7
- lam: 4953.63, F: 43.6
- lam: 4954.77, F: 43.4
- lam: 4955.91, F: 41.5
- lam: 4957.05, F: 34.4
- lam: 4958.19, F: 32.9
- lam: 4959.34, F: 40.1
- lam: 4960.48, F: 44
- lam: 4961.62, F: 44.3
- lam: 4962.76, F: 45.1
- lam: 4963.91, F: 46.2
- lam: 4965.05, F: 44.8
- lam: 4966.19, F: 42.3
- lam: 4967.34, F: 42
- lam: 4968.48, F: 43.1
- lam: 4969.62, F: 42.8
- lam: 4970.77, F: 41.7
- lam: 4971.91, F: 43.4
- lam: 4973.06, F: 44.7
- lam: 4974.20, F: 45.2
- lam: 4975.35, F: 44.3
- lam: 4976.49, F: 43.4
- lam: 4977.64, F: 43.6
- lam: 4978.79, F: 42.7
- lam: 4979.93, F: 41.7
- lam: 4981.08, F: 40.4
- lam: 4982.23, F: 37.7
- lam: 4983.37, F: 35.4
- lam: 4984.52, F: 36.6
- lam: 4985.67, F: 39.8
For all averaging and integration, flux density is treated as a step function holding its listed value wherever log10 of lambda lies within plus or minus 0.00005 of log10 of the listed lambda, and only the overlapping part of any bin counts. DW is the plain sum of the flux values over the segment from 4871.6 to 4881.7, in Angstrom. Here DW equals 373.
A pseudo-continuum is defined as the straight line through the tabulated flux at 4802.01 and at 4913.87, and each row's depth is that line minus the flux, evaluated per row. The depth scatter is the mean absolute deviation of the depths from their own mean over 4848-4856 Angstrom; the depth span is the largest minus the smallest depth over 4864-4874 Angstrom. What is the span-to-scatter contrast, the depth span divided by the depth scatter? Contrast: 6.4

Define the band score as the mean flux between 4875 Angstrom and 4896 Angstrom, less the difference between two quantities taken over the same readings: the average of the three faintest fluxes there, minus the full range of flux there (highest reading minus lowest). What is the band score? 21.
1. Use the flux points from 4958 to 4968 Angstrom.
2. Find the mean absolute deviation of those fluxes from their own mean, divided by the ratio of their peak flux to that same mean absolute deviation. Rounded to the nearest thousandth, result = 0.163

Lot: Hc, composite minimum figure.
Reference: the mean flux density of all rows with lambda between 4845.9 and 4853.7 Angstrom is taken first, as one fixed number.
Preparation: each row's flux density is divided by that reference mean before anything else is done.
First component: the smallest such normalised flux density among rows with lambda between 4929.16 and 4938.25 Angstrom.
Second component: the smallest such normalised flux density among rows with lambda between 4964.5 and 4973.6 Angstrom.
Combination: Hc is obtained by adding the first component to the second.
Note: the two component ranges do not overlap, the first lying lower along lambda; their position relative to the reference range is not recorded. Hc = 1.79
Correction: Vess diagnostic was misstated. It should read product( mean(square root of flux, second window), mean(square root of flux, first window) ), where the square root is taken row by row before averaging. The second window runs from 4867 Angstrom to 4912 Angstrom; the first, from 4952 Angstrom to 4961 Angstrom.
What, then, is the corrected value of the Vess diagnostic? 41.2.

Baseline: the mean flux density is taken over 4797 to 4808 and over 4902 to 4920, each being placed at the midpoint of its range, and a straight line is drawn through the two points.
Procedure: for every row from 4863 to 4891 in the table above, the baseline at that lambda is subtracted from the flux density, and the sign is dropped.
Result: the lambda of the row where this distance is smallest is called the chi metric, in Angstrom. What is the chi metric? 4878.92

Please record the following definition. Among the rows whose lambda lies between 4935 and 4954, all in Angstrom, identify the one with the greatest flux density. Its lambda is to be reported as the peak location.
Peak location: 4949.07 Angstrom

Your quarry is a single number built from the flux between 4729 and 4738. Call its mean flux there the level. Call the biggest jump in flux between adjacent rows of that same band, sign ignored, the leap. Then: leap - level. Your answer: -40.9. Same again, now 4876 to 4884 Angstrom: -41.7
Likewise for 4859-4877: -32.9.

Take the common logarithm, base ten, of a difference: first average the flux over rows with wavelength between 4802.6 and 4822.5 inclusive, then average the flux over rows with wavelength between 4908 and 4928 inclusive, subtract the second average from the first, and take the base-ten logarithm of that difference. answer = 0.6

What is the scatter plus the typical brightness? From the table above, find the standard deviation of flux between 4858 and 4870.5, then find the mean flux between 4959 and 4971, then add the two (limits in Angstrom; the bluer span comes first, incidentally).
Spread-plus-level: 47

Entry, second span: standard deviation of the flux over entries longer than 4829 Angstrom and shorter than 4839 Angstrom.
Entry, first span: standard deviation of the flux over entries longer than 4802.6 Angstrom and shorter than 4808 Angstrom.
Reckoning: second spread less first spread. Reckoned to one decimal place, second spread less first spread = -0.1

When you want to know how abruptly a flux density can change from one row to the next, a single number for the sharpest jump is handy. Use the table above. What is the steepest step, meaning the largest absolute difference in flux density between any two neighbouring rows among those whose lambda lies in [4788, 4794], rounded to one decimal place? 1.2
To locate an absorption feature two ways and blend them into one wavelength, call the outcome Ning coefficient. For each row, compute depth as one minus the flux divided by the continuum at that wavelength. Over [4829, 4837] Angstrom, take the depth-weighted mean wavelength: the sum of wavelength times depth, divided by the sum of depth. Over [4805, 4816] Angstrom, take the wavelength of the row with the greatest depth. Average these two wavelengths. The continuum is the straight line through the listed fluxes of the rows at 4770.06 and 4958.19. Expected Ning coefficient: 4819.2 Angstrom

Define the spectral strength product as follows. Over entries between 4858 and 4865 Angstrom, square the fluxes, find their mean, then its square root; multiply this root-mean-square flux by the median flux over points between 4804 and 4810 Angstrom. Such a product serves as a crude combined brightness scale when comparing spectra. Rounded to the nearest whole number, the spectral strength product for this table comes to 1649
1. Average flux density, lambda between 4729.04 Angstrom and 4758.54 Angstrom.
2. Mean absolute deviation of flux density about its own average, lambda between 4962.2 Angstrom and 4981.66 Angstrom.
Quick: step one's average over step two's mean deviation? 36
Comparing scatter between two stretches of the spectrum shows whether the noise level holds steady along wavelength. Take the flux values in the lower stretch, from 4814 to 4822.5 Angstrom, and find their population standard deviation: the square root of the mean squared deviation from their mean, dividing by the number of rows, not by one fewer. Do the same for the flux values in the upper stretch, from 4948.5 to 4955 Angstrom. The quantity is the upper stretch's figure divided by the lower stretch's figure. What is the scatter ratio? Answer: 3.33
